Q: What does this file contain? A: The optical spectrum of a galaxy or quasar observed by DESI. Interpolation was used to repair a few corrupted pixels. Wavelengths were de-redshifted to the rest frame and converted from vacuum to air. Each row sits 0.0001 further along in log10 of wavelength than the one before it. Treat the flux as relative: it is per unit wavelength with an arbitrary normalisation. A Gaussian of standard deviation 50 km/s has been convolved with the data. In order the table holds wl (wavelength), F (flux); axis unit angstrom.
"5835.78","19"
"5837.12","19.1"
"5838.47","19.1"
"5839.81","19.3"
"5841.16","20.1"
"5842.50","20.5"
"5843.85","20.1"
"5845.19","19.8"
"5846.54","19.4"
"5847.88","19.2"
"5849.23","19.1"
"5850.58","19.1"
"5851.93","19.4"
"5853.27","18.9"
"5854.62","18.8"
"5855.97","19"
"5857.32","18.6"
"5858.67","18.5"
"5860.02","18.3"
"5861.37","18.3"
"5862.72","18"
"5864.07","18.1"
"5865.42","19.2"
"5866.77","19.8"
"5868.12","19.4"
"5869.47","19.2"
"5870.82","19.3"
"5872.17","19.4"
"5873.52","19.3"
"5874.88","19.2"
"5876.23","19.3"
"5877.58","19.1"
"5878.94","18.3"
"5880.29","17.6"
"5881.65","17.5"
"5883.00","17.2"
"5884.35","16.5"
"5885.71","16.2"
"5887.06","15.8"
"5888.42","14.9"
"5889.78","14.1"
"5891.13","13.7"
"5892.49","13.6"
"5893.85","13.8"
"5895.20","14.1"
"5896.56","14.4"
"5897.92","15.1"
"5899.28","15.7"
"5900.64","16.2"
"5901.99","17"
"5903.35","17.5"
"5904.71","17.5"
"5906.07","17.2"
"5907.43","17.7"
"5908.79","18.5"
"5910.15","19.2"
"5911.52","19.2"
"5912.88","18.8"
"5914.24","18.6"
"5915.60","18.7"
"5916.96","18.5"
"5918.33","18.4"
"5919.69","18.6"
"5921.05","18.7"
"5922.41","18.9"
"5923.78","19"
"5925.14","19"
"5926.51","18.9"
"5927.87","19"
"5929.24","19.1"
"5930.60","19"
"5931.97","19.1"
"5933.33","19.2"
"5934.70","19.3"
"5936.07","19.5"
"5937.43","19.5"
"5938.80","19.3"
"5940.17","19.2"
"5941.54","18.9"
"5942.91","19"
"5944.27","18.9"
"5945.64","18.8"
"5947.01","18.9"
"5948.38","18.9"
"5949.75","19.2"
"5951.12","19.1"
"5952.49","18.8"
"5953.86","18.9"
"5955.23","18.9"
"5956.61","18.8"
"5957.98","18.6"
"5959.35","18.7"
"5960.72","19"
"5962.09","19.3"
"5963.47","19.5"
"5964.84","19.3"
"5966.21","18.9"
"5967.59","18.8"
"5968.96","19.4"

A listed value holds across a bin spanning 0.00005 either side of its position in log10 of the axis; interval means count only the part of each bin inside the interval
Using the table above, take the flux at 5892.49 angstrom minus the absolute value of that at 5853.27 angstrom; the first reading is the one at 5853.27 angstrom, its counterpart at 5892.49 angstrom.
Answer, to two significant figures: -5.3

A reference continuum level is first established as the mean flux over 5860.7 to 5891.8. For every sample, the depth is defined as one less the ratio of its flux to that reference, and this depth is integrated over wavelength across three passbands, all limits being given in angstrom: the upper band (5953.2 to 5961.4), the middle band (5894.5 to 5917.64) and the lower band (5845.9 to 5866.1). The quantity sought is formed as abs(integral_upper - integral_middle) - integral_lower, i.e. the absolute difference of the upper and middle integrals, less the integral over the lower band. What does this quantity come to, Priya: 2.3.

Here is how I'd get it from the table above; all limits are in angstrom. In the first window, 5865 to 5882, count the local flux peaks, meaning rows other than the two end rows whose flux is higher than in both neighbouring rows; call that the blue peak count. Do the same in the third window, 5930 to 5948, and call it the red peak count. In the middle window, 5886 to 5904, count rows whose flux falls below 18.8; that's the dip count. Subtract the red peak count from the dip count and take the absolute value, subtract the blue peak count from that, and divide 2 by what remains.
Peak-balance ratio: 0.2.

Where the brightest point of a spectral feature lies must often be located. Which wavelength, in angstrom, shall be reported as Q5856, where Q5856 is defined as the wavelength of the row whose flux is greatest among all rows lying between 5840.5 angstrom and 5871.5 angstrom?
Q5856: 5842.50 angstrom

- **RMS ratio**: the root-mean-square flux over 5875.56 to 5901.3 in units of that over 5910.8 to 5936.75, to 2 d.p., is 0.85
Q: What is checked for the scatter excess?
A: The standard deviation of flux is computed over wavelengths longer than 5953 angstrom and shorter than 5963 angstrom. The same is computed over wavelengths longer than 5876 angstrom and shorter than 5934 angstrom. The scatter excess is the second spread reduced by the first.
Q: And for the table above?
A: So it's 1.6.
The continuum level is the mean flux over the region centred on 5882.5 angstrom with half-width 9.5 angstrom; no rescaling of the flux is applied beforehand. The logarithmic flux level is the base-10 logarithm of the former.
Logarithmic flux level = 1.23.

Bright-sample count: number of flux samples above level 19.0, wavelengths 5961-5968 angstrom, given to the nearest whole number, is 3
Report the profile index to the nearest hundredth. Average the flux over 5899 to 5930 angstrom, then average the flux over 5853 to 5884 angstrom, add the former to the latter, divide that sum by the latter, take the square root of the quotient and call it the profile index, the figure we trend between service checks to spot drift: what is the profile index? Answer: 1.41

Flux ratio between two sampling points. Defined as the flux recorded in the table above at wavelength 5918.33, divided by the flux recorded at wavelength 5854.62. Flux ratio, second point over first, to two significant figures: 0.98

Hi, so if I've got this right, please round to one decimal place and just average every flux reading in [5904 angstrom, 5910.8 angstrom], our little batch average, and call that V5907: 18.0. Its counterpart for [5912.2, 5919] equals 18.6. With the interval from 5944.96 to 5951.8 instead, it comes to 19.0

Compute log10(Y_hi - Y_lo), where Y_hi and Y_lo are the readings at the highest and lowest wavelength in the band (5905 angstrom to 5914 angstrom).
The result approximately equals 0.20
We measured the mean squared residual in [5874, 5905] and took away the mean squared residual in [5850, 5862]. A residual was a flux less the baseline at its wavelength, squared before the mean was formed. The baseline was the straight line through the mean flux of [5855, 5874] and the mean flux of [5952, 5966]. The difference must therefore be 10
